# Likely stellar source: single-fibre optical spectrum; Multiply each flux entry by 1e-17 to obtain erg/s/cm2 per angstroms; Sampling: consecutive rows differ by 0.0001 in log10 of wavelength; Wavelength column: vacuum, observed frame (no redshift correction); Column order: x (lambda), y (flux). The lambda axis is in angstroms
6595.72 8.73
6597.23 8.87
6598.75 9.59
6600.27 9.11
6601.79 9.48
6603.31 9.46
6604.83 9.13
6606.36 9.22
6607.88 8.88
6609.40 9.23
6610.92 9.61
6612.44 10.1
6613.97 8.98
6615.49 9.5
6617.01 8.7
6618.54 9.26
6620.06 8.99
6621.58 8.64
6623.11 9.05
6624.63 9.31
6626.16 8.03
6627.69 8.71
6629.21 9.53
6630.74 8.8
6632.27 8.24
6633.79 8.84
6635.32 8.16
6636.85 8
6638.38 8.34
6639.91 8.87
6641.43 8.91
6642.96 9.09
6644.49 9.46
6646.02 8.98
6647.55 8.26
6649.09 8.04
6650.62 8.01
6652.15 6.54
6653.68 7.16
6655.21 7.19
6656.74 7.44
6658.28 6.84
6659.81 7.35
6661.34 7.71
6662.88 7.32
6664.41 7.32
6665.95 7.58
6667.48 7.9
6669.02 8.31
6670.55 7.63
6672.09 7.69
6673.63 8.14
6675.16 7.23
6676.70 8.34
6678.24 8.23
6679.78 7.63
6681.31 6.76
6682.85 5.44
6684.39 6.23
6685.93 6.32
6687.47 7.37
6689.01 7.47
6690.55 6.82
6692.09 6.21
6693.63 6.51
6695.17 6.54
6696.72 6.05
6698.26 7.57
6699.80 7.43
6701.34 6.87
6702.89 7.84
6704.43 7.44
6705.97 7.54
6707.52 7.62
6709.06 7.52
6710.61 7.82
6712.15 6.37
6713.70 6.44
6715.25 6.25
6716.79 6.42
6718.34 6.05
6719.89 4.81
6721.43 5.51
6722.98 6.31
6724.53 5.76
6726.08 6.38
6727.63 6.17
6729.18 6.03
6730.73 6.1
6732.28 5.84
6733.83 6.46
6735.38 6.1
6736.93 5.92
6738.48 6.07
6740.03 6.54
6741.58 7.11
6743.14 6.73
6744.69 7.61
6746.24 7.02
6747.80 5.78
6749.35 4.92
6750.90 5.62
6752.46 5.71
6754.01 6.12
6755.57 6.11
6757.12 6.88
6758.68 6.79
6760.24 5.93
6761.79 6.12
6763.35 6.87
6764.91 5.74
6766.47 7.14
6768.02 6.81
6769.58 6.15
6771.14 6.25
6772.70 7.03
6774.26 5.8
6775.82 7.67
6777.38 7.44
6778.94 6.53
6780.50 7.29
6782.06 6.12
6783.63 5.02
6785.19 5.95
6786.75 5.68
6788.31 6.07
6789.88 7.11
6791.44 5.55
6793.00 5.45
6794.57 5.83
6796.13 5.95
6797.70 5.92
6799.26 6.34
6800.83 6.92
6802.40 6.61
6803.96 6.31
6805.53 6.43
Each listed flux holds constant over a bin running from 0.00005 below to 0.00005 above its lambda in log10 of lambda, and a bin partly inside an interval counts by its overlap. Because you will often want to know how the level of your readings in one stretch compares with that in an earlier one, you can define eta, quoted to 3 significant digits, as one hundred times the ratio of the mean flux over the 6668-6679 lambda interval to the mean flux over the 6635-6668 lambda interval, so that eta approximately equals 100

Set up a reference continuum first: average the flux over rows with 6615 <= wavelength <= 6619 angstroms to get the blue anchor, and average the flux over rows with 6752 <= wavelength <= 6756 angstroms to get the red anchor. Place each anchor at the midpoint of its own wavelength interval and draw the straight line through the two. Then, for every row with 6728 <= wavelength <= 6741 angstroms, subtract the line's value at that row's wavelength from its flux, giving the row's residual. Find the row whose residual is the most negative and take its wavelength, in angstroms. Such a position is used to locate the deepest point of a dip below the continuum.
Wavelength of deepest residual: 6732.28 angstroms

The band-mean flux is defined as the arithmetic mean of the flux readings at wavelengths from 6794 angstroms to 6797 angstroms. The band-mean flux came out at 5.89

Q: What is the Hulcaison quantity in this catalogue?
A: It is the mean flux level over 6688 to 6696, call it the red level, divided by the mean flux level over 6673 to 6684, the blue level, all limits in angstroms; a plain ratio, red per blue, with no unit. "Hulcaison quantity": 0.91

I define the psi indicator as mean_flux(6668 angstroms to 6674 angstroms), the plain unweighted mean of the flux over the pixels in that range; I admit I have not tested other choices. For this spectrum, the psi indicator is 7.9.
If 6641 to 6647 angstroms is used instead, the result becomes 9.1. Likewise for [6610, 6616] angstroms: 9.5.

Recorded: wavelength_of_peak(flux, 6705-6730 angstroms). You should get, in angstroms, 6710.61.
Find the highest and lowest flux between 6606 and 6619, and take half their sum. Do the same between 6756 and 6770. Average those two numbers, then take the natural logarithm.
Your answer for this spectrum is 2.07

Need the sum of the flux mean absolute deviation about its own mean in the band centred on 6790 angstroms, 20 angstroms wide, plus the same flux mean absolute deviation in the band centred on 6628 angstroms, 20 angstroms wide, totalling 0.84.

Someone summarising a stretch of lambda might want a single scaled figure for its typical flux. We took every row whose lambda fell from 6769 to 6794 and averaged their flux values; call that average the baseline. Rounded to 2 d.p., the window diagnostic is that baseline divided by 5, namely 1.26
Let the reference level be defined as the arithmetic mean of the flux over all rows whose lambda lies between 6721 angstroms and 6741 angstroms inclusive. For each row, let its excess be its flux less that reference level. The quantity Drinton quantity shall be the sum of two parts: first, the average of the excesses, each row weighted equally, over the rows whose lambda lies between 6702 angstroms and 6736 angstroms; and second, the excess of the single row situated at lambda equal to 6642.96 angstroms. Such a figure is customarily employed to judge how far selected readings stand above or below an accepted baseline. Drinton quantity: 3.4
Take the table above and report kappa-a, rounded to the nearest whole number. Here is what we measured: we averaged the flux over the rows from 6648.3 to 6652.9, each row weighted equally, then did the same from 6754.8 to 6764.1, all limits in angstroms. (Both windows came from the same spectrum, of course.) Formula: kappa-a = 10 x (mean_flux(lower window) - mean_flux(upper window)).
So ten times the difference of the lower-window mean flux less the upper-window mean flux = 11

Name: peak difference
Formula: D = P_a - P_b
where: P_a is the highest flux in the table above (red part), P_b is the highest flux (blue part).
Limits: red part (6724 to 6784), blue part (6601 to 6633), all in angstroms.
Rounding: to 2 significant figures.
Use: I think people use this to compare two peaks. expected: -2.4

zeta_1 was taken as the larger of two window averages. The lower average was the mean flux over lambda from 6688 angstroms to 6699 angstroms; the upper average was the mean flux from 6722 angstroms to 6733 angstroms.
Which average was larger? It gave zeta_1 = 6.7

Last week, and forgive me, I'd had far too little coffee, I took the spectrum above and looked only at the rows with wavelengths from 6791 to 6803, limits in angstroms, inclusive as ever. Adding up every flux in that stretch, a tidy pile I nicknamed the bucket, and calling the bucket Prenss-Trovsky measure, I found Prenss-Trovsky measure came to 49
